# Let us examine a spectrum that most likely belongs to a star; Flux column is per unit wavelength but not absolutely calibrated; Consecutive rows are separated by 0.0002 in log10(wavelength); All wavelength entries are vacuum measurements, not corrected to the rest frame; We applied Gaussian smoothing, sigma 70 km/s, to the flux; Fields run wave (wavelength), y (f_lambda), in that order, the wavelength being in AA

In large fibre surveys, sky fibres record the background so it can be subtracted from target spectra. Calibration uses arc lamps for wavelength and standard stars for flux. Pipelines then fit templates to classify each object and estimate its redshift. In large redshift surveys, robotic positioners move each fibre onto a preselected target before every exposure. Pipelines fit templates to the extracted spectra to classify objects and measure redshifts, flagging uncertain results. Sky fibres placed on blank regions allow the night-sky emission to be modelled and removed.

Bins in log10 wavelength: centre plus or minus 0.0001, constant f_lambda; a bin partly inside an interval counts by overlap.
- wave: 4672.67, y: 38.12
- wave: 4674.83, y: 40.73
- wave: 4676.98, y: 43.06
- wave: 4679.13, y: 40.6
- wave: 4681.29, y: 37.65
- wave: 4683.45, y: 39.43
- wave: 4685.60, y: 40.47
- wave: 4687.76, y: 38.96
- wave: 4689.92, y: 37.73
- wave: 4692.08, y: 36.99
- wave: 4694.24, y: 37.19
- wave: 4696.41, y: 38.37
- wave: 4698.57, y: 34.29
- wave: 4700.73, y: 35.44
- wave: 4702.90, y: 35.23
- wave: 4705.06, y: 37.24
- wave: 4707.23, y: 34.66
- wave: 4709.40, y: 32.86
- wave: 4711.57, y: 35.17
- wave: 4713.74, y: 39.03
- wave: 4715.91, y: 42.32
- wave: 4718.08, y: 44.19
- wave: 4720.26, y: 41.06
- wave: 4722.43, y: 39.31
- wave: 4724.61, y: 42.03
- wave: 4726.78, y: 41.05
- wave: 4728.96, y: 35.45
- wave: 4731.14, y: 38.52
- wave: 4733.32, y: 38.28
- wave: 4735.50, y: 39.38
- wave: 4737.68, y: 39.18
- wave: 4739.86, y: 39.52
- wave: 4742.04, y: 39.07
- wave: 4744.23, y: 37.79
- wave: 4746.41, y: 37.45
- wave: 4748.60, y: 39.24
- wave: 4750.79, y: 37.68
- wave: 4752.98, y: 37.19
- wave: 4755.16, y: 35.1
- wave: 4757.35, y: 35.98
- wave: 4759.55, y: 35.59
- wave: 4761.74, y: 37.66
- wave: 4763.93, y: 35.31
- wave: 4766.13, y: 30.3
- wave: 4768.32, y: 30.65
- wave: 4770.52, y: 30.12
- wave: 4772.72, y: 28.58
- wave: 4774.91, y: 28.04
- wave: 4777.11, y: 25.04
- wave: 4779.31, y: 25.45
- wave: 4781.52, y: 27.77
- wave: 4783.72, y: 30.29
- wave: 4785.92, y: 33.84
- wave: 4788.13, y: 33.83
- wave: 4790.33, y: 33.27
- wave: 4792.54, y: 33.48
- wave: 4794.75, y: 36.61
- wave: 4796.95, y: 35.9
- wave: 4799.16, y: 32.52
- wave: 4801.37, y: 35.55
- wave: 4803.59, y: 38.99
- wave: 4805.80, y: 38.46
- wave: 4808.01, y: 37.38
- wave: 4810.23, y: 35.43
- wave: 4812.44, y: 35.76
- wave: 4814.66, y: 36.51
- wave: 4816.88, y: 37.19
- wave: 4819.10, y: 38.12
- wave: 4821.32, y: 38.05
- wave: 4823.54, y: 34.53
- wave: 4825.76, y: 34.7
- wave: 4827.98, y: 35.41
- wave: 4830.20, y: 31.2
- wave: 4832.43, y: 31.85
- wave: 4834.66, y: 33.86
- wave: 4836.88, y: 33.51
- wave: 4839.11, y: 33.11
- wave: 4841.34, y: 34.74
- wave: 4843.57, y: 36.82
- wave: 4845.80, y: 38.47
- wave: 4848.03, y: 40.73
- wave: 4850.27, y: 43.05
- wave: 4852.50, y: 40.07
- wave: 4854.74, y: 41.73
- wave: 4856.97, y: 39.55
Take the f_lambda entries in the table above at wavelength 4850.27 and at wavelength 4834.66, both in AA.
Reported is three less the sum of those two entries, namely -74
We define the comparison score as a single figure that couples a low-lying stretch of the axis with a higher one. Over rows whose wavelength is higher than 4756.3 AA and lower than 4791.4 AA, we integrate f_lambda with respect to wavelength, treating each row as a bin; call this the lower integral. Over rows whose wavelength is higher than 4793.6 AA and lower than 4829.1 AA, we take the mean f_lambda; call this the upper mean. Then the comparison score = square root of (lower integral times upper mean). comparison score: 200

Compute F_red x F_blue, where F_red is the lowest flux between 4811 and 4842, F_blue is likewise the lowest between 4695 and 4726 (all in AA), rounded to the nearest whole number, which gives 1025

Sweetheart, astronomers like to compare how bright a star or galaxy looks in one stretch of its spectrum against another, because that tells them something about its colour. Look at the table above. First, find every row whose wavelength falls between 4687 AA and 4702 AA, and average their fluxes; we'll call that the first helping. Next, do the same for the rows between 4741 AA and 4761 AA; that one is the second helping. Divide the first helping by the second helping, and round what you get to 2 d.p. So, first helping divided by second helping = 0.99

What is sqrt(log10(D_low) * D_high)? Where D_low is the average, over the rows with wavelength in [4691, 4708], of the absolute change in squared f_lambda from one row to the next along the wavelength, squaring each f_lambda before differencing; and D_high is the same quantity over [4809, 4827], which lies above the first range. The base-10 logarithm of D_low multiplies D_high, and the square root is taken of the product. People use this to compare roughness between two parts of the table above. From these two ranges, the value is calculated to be 12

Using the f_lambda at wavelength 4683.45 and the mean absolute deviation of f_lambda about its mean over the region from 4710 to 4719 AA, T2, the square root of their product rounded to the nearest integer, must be 11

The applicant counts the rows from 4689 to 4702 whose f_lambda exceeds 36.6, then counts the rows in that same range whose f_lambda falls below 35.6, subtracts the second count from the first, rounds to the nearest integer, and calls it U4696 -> 2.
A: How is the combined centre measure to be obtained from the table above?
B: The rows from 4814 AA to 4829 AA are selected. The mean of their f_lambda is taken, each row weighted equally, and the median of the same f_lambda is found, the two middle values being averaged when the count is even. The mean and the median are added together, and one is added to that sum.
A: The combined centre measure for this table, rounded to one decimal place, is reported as 73.9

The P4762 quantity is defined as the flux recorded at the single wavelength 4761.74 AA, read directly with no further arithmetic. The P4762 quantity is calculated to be 37.66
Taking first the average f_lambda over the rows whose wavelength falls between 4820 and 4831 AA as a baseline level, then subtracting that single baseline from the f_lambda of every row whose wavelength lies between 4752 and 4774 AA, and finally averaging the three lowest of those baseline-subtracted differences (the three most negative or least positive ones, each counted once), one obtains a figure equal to -5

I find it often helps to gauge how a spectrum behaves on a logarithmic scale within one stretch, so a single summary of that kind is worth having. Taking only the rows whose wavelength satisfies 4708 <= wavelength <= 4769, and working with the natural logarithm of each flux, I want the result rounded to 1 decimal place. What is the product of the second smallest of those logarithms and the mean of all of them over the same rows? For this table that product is 12.4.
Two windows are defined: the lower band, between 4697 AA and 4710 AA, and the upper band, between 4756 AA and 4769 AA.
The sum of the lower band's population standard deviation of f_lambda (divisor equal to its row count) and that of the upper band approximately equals 4.1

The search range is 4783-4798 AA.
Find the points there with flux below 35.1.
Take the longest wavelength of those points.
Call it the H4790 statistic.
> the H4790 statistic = 4792.54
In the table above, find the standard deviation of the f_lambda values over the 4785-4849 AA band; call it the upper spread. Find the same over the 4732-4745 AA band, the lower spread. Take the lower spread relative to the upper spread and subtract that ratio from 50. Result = 49.7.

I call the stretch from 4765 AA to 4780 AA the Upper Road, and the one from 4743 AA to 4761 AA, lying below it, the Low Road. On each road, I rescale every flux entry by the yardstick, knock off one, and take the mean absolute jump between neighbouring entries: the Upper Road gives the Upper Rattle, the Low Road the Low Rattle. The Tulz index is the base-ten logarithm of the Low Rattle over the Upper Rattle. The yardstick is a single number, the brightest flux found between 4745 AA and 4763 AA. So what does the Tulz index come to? 0.01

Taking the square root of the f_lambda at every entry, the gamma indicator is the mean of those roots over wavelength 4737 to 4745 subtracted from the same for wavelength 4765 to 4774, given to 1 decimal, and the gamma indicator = -0.8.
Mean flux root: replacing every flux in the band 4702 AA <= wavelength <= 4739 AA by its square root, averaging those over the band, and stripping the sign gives 6.20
